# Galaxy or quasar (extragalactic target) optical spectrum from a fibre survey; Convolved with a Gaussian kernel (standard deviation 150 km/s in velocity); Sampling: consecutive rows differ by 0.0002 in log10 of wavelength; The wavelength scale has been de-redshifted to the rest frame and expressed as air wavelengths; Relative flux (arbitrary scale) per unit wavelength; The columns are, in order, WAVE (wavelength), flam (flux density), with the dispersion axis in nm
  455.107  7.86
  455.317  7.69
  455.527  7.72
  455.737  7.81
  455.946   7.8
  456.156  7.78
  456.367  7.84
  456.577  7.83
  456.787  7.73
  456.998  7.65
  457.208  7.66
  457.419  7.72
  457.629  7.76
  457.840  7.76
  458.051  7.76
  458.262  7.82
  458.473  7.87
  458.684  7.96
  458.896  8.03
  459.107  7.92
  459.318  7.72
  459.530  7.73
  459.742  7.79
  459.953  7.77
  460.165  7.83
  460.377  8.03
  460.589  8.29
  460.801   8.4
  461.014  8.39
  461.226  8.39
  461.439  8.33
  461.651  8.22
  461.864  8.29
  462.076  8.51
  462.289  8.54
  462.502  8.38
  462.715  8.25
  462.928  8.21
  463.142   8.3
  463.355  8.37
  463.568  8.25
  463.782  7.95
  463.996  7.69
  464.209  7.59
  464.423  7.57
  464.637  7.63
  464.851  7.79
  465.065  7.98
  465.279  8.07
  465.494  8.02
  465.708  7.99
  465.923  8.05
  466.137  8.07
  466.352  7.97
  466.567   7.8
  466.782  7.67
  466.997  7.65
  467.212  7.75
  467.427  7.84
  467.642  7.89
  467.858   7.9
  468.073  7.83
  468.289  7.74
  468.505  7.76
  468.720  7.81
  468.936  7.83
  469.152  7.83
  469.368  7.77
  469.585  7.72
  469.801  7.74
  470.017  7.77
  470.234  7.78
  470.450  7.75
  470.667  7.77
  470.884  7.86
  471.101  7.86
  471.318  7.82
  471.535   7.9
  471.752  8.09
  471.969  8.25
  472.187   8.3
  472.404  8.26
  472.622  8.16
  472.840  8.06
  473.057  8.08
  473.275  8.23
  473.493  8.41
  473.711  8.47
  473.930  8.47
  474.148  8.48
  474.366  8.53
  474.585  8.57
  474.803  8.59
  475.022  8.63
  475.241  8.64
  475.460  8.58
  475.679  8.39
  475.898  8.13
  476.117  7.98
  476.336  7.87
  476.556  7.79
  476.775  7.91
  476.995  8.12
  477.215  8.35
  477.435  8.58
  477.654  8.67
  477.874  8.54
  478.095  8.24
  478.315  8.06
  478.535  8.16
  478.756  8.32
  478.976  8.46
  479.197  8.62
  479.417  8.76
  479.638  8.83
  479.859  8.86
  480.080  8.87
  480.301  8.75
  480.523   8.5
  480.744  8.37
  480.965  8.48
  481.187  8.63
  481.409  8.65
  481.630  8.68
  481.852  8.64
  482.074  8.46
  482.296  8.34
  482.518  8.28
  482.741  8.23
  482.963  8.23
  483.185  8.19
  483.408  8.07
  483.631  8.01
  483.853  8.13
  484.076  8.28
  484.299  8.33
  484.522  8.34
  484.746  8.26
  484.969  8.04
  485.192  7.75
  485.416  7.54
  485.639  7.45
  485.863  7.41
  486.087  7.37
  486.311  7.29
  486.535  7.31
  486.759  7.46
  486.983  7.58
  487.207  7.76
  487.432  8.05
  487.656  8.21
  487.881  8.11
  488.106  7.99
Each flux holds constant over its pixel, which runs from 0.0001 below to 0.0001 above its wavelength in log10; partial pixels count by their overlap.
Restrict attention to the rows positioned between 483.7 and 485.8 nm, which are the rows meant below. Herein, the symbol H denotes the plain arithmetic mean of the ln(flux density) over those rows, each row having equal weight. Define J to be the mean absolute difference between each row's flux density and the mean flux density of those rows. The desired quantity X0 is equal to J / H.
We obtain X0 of 0.14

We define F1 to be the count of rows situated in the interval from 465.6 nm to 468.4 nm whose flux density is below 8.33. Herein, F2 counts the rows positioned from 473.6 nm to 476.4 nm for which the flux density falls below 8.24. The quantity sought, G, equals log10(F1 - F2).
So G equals 1.00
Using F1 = 13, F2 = 3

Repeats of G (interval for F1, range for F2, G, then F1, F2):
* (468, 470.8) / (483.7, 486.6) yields 0.60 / 13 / 9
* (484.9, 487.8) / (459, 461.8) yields 0.70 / 13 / 8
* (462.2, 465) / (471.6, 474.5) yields 0.70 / 10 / 5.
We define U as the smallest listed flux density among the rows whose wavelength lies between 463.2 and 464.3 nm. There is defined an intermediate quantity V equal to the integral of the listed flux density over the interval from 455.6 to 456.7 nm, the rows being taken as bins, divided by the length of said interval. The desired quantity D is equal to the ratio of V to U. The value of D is 1.03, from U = 7.59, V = 7.8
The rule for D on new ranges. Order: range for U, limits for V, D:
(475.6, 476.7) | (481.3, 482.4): 1.10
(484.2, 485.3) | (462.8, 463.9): 1.06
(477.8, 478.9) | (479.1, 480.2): 1.09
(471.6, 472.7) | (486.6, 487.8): 0.96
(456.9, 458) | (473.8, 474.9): 1.11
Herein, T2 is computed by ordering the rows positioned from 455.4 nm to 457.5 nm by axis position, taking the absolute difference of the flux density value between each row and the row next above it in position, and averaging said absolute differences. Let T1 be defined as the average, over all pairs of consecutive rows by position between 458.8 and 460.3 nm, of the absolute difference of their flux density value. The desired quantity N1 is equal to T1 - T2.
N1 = 0.03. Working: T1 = 0.08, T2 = 0.05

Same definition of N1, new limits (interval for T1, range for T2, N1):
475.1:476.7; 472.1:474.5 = 0.07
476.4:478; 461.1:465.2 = 0.05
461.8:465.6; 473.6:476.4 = 0.04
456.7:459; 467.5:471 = 0.01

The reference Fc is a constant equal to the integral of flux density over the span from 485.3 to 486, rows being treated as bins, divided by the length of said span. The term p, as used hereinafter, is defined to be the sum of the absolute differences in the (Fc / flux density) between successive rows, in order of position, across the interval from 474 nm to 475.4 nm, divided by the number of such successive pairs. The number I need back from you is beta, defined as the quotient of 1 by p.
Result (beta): 307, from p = 0.003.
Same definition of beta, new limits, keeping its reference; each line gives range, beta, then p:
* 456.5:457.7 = 138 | 0.007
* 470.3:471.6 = 179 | 0.006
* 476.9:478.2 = 48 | 0.021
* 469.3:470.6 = 288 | 0.003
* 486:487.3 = 68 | 0.015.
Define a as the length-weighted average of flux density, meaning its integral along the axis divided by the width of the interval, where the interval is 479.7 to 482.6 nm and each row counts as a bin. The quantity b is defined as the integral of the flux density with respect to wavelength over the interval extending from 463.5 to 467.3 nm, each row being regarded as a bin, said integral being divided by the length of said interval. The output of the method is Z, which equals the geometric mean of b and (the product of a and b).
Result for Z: 23.0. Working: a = 8.6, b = 7.9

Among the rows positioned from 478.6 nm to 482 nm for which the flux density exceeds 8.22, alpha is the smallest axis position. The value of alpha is 478.756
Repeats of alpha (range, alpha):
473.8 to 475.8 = 473.930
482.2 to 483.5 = 482.296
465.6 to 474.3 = 471.969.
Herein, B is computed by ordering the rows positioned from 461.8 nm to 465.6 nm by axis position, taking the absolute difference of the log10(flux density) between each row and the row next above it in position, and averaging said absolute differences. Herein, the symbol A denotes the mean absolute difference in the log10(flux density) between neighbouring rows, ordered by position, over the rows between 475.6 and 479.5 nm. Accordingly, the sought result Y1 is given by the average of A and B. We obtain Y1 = 0.008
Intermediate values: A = 0.0086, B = 0.0066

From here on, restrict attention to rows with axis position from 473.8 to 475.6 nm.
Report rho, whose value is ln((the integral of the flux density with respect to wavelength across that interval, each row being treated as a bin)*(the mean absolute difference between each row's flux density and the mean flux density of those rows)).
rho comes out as -0.2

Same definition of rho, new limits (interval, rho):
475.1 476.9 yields 1.4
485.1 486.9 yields 0.3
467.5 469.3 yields -0.6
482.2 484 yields 0.2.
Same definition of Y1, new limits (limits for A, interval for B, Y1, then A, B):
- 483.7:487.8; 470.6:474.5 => 0.006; 0.0071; 0.0041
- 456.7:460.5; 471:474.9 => 0.004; 0.0036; 0.0040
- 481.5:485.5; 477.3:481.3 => 0.006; 0.0057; 0.0068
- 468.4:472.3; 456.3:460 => 0.003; 0.0029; 0.0032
